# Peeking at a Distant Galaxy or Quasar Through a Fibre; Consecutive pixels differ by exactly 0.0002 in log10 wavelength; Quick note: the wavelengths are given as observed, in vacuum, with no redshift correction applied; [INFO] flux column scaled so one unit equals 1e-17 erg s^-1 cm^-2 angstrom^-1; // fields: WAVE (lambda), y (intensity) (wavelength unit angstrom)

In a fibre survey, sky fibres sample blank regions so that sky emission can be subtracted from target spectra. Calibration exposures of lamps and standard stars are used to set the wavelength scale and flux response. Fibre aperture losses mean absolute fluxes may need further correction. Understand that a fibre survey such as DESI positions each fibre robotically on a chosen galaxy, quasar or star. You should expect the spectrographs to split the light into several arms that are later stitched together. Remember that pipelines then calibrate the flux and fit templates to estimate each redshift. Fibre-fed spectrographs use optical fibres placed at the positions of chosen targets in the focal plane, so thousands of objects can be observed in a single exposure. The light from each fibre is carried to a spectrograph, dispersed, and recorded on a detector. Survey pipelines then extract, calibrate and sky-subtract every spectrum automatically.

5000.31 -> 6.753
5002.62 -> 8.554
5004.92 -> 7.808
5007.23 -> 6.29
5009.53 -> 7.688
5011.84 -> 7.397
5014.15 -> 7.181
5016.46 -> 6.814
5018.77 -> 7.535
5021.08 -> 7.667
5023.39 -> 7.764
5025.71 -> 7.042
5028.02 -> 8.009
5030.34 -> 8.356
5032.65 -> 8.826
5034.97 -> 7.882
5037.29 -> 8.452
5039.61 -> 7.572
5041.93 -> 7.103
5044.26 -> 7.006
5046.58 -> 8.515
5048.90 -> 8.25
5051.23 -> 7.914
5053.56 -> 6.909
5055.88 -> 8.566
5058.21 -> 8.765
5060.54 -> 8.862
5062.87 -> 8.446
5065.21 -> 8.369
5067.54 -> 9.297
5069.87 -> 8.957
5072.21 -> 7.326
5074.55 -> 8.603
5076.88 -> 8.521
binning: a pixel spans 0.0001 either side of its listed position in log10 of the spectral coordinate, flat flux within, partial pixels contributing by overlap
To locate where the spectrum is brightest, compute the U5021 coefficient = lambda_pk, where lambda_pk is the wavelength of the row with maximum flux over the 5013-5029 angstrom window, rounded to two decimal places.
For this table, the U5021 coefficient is 5028.02 angstrom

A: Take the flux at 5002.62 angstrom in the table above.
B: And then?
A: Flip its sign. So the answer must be -8.6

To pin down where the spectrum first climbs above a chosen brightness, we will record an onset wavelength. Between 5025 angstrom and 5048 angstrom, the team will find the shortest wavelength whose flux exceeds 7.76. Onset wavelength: 5028.02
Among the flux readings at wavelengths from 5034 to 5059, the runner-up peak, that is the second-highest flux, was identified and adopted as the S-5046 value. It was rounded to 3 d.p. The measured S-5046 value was 8.566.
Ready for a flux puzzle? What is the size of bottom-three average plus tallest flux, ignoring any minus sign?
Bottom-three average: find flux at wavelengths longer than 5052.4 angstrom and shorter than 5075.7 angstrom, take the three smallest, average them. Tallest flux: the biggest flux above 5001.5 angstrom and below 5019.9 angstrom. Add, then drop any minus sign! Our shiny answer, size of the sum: 16.1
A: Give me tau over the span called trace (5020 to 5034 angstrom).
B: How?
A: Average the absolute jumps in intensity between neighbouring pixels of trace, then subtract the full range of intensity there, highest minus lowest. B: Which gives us -1.3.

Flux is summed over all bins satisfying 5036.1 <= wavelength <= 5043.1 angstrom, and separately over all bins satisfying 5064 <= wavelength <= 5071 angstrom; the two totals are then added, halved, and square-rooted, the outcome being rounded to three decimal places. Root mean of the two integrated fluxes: 4.987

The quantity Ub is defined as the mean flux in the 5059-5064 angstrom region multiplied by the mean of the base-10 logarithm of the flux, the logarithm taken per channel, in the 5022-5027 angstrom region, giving 7.5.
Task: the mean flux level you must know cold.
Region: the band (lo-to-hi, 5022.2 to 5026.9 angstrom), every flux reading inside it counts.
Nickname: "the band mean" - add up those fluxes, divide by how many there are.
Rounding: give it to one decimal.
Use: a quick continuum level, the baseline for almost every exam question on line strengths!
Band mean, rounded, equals 7.4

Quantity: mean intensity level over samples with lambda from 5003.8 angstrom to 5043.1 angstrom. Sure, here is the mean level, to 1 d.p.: 7.6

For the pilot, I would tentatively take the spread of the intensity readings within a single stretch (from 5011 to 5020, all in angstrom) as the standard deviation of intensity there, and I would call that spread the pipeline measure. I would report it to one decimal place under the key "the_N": 0.3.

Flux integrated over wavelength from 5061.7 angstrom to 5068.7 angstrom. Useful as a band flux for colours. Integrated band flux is 60.9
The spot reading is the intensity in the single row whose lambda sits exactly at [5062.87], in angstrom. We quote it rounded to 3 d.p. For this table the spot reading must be 8.446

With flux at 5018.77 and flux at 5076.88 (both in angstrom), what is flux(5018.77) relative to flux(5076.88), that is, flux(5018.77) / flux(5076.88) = 0.88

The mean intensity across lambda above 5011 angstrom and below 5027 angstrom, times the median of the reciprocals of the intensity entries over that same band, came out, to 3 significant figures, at 0.993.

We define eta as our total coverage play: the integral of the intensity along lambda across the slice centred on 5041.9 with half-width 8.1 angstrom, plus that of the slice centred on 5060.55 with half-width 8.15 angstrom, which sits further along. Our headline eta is 265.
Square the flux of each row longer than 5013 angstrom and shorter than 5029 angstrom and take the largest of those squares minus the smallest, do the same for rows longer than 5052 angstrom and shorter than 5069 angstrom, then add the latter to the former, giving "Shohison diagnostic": 56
